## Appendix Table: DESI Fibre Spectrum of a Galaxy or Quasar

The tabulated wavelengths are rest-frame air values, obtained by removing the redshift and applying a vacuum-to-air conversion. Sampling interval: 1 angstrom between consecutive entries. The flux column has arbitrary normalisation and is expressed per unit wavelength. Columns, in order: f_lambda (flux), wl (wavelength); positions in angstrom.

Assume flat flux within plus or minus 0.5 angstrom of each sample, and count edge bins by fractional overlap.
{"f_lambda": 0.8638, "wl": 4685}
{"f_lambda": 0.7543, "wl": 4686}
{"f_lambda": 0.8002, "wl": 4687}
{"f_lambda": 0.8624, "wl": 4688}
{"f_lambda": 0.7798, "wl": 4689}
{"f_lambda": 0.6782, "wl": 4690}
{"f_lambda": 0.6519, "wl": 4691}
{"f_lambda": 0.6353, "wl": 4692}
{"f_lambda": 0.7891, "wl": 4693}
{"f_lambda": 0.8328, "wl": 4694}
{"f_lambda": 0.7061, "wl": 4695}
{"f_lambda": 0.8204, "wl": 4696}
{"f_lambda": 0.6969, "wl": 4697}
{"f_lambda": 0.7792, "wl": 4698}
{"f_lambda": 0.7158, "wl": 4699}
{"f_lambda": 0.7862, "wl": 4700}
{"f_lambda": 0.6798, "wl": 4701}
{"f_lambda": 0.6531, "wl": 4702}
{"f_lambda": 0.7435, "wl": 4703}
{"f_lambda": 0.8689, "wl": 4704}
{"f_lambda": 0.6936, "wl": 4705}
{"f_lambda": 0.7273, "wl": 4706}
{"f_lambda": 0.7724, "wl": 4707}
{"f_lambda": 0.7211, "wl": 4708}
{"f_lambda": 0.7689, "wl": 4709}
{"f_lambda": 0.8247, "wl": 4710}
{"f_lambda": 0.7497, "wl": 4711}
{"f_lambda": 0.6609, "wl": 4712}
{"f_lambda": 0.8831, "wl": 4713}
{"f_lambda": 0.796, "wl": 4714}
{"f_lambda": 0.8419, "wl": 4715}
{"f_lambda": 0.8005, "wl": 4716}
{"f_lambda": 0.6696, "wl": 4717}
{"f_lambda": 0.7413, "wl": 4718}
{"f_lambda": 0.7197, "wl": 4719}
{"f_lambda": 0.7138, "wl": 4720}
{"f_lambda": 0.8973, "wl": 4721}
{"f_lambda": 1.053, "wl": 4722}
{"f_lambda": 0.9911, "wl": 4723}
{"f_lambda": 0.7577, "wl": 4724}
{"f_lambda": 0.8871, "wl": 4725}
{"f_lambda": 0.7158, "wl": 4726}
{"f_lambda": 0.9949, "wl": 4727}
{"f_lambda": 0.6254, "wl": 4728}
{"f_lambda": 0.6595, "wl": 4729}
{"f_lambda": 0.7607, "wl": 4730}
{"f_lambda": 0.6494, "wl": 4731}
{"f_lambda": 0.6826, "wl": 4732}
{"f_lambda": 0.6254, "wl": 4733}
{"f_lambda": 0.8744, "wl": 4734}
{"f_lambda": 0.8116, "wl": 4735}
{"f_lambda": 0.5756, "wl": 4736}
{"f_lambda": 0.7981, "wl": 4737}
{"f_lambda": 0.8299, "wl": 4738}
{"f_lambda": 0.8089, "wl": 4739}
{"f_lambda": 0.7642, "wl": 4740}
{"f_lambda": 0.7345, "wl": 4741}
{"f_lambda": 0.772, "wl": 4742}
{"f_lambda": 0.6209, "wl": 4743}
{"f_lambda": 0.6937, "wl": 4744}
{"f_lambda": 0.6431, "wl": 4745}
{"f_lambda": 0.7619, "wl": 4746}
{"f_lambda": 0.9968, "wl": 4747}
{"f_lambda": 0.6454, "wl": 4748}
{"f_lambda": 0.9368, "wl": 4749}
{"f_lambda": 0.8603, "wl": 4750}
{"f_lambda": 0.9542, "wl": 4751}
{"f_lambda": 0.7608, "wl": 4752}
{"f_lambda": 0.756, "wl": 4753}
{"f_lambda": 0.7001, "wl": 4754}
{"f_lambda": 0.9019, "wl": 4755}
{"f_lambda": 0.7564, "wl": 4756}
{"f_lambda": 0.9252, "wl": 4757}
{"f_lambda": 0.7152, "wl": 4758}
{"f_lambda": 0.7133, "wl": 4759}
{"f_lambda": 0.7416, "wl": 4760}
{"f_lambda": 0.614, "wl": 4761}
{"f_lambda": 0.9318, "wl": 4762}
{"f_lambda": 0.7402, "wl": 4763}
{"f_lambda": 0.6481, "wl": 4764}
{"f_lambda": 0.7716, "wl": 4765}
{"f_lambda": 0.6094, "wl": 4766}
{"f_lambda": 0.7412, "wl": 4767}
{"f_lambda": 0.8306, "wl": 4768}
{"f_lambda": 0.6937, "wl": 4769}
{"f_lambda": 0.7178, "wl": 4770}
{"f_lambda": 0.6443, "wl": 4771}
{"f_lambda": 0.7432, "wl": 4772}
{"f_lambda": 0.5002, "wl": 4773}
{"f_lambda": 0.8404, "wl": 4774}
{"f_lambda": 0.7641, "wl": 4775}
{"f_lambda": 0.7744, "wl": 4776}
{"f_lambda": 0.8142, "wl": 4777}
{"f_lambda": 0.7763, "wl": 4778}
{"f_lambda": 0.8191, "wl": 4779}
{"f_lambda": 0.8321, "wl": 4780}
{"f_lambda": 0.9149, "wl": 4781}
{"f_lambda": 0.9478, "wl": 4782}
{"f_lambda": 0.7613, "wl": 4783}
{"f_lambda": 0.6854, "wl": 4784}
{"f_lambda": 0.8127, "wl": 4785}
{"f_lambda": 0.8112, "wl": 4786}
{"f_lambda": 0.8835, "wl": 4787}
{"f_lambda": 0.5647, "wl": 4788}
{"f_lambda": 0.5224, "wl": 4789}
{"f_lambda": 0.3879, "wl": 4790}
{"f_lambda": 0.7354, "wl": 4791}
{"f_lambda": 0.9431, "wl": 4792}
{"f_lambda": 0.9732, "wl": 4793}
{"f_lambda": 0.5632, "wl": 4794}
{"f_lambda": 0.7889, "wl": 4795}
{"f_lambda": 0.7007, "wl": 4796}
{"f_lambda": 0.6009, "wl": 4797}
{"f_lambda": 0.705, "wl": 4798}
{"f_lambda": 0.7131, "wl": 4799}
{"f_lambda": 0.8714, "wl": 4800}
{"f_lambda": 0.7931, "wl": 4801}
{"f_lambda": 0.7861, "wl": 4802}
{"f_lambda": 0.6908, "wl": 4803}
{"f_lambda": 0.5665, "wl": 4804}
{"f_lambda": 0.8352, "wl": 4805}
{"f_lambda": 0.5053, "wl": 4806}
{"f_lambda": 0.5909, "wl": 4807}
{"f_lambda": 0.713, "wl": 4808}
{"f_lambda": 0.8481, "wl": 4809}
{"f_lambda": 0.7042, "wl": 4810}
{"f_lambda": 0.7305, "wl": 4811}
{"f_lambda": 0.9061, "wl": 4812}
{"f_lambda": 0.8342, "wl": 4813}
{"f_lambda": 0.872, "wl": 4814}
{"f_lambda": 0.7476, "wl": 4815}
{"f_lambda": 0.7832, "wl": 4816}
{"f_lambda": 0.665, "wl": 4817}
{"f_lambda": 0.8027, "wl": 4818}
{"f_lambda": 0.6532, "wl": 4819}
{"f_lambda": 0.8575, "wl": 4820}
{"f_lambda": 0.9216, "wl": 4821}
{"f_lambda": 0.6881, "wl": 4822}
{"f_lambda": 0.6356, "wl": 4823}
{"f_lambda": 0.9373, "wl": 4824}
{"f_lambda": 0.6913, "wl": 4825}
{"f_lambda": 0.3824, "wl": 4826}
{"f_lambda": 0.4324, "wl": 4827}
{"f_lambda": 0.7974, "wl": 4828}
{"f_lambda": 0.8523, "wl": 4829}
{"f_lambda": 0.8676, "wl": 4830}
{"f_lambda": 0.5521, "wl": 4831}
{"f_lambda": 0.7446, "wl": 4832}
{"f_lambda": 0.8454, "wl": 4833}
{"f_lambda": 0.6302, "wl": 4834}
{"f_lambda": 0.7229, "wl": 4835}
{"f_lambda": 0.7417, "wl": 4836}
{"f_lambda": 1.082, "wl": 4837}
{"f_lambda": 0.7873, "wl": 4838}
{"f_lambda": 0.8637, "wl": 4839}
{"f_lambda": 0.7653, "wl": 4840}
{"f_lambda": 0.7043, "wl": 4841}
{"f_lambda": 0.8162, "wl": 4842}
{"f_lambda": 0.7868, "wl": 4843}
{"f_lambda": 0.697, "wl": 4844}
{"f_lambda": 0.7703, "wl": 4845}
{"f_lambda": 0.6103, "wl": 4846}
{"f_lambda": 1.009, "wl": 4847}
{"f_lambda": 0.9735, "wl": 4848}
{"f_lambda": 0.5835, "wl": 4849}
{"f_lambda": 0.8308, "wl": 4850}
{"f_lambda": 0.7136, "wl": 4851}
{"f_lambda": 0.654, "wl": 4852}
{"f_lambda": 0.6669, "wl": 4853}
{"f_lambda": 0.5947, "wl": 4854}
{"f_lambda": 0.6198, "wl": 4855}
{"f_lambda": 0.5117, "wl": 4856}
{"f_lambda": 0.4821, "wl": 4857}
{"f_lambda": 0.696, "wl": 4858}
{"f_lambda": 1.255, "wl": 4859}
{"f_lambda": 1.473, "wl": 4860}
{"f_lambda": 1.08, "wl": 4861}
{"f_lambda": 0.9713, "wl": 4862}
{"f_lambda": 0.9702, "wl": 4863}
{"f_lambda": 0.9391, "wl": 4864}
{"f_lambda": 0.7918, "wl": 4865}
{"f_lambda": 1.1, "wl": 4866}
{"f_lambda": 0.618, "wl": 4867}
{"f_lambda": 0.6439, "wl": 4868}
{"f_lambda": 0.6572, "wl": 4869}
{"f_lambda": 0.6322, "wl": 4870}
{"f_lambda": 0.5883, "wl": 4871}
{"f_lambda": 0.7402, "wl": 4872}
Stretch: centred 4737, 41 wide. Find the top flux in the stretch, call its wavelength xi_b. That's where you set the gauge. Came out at 4722 angstrom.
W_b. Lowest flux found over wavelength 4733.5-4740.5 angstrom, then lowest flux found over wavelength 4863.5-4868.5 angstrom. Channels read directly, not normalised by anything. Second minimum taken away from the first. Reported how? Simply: -0.042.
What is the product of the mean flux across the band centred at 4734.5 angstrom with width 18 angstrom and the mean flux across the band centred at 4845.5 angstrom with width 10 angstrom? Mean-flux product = 0.575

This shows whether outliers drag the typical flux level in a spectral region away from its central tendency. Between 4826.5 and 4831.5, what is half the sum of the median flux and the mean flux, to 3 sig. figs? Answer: 0.749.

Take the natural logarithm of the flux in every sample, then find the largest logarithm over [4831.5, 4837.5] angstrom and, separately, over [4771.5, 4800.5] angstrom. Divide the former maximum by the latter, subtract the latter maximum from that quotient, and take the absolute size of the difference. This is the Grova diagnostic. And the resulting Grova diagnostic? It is 2.9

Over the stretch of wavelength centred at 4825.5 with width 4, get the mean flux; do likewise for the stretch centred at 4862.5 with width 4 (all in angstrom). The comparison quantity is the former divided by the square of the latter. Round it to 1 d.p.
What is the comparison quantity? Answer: 0.6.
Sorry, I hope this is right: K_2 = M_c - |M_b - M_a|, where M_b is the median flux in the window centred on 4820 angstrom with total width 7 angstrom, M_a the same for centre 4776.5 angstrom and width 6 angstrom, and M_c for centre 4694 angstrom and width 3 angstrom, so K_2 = 0.68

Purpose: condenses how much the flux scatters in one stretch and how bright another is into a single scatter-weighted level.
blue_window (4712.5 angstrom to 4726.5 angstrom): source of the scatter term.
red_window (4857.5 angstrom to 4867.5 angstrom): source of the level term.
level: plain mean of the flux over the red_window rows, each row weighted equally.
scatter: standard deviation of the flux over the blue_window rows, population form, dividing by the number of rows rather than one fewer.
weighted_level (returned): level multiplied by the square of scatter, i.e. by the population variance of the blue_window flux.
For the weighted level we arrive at 0.012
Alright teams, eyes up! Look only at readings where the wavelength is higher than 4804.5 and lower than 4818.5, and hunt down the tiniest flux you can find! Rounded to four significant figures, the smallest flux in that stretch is 0.5053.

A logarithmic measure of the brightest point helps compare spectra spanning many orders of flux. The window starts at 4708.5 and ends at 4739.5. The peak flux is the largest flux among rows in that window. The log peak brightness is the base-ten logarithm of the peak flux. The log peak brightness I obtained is 0.02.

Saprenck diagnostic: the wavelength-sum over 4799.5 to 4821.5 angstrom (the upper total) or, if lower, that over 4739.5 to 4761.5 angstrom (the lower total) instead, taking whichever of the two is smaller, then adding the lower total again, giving 33.6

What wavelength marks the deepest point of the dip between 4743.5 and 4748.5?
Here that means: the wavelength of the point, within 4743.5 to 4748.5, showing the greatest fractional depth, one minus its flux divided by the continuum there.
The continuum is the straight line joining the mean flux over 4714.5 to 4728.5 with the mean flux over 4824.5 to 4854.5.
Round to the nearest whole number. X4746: 4745 angstrom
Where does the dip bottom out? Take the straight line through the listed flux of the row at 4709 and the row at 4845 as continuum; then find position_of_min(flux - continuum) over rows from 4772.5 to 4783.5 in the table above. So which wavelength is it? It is 4773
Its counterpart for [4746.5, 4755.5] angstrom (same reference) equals 4748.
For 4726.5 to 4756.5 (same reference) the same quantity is 4736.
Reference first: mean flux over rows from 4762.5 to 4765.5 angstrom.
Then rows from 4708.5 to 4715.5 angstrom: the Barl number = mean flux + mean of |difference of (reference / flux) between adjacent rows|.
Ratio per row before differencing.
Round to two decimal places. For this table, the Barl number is 0.90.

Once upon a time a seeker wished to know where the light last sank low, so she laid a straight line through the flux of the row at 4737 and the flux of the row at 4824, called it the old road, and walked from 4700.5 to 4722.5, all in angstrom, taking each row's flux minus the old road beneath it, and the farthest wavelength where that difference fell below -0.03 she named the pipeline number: 4720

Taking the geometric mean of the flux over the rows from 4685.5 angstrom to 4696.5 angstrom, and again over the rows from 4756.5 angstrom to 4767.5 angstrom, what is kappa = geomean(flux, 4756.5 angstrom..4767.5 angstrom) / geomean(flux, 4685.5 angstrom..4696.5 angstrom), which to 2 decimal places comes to 0.98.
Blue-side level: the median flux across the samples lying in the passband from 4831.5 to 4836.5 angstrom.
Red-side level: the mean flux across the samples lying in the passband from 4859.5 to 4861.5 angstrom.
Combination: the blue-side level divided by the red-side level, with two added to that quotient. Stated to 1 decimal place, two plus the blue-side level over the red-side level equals 2.6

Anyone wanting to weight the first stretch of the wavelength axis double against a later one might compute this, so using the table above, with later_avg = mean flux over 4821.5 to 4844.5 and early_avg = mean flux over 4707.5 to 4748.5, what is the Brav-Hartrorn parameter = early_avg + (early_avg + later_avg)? 2.28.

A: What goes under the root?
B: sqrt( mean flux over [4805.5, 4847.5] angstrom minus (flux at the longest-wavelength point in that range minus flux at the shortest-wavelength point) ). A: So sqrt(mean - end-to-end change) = 0.50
